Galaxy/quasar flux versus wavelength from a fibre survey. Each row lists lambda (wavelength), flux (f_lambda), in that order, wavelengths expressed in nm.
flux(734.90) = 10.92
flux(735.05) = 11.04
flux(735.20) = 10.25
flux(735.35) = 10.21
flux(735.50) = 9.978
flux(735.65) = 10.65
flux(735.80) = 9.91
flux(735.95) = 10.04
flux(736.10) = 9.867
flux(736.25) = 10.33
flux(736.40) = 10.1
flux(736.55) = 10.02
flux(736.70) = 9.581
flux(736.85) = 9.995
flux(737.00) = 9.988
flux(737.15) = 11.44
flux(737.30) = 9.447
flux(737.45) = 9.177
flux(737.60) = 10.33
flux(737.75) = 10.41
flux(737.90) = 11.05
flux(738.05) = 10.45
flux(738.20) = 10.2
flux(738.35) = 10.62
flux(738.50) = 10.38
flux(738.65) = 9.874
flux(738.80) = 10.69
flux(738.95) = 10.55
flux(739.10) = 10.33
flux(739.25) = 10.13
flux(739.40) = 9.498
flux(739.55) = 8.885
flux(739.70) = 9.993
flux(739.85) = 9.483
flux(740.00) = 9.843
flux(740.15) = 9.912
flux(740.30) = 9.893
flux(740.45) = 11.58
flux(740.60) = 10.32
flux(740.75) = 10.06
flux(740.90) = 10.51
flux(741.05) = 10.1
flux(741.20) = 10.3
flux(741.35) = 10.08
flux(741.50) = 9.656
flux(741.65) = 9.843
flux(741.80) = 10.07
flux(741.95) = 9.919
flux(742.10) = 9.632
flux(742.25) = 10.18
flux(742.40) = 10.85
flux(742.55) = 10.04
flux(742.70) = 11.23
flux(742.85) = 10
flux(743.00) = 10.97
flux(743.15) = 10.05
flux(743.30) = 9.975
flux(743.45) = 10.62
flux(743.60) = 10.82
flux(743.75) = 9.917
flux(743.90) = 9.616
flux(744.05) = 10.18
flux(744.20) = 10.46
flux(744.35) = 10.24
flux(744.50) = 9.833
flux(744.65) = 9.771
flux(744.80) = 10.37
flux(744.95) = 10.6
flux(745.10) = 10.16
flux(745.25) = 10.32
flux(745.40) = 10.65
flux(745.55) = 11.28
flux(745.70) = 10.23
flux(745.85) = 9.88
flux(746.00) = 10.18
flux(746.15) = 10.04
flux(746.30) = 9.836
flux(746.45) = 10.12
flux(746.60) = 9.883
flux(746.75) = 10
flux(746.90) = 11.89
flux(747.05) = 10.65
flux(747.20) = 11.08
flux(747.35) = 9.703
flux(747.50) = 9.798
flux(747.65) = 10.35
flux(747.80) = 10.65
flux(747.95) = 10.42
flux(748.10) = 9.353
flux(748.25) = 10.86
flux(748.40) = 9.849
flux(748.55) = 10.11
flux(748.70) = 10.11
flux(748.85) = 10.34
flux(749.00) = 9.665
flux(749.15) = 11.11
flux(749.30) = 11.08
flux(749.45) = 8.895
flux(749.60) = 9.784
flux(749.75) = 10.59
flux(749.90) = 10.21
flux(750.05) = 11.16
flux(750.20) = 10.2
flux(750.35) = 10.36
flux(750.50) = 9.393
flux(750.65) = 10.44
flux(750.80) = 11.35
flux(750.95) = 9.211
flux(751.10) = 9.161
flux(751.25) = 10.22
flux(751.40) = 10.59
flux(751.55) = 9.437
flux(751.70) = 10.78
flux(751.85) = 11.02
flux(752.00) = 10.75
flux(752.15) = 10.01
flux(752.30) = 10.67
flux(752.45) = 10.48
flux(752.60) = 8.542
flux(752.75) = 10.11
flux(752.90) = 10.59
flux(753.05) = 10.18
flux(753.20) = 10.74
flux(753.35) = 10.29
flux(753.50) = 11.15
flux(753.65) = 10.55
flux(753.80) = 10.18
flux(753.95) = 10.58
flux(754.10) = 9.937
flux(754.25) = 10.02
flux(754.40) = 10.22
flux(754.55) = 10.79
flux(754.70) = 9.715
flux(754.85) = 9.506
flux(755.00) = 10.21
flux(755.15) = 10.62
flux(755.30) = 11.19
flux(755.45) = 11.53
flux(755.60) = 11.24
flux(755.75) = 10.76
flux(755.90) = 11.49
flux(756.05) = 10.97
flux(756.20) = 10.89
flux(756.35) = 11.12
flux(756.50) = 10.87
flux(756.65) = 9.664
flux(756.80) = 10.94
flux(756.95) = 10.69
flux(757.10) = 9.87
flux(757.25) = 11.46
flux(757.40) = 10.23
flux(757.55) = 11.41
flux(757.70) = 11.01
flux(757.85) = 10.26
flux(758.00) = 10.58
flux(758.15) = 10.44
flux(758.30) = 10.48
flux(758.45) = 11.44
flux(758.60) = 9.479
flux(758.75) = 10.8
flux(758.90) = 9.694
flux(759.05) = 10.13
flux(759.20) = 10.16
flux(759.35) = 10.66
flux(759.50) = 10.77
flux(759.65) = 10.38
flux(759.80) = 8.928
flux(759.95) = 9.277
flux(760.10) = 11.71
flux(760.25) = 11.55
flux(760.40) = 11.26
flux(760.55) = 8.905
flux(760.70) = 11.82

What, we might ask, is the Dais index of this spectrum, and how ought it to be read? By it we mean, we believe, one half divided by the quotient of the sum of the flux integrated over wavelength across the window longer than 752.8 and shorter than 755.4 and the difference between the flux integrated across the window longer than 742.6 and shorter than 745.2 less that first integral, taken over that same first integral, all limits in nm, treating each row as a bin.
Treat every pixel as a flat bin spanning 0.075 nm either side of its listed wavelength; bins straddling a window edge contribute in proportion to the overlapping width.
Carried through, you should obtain 0.505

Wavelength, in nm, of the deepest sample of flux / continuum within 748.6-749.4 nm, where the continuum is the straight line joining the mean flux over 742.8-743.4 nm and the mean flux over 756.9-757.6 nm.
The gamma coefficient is 749.00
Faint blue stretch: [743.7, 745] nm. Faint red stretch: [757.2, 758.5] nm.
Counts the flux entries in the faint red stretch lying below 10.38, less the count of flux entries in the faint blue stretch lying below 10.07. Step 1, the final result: -2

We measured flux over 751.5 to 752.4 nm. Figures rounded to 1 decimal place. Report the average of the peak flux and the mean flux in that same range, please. 10.7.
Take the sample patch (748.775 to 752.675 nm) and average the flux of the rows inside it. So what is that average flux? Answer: 10.2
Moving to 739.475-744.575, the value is 10.1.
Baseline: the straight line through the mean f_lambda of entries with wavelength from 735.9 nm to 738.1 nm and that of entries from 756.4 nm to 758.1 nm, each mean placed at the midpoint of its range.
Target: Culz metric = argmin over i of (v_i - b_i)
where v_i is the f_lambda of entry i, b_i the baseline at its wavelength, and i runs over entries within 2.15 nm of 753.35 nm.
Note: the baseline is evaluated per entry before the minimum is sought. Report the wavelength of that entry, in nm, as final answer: 752.60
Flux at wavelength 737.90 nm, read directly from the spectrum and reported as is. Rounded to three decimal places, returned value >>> 11.050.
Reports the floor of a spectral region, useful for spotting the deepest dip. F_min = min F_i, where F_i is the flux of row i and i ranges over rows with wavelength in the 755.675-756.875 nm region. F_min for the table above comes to 9.664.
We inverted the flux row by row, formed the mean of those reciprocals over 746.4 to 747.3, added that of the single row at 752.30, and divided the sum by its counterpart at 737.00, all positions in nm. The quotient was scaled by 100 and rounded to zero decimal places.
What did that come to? 188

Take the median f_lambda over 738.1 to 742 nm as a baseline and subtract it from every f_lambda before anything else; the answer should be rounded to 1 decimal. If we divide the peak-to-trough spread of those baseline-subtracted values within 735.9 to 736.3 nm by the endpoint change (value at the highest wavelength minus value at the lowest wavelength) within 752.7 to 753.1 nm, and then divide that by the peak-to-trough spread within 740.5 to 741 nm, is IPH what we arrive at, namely 14.7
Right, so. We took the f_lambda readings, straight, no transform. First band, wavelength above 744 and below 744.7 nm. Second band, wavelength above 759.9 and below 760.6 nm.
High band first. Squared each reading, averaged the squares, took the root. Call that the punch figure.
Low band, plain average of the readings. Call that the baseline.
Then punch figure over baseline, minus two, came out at -0.95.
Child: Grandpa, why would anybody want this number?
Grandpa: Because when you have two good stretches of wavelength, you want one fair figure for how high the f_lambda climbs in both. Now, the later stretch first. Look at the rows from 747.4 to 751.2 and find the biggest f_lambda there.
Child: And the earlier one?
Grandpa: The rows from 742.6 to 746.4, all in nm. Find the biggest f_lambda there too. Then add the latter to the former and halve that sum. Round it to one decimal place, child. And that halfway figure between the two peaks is 11.3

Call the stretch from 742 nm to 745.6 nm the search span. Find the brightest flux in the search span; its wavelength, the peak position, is 745.55 nm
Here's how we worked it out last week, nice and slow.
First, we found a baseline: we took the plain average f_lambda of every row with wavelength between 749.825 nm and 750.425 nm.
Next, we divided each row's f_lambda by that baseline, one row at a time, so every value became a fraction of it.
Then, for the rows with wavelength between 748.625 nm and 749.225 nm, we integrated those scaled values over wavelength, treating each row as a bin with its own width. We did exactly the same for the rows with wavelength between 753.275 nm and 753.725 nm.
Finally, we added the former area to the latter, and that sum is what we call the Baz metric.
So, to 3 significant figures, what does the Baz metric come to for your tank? 1.05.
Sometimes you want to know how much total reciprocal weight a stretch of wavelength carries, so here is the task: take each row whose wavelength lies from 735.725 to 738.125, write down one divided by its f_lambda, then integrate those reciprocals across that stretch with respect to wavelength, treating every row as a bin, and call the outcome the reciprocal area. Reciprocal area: 0.237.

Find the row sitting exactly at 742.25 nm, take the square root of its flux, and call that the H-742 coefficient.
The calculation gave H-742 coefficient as 3.19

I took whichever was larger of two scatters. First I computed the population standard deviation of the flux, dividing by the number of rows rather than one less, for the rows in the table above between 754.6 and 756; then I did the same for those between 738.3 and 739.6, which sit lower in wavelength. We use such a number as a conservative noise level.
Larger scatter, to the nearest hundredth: 0.71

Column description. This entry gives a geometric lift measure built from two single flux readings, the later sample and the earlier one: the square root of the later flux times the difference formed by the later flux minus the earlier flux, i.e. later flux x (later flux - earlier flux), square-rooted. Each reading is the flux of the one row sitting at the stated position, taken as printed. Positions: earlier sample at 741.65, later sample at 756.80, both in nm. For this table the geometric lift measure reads 3.5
